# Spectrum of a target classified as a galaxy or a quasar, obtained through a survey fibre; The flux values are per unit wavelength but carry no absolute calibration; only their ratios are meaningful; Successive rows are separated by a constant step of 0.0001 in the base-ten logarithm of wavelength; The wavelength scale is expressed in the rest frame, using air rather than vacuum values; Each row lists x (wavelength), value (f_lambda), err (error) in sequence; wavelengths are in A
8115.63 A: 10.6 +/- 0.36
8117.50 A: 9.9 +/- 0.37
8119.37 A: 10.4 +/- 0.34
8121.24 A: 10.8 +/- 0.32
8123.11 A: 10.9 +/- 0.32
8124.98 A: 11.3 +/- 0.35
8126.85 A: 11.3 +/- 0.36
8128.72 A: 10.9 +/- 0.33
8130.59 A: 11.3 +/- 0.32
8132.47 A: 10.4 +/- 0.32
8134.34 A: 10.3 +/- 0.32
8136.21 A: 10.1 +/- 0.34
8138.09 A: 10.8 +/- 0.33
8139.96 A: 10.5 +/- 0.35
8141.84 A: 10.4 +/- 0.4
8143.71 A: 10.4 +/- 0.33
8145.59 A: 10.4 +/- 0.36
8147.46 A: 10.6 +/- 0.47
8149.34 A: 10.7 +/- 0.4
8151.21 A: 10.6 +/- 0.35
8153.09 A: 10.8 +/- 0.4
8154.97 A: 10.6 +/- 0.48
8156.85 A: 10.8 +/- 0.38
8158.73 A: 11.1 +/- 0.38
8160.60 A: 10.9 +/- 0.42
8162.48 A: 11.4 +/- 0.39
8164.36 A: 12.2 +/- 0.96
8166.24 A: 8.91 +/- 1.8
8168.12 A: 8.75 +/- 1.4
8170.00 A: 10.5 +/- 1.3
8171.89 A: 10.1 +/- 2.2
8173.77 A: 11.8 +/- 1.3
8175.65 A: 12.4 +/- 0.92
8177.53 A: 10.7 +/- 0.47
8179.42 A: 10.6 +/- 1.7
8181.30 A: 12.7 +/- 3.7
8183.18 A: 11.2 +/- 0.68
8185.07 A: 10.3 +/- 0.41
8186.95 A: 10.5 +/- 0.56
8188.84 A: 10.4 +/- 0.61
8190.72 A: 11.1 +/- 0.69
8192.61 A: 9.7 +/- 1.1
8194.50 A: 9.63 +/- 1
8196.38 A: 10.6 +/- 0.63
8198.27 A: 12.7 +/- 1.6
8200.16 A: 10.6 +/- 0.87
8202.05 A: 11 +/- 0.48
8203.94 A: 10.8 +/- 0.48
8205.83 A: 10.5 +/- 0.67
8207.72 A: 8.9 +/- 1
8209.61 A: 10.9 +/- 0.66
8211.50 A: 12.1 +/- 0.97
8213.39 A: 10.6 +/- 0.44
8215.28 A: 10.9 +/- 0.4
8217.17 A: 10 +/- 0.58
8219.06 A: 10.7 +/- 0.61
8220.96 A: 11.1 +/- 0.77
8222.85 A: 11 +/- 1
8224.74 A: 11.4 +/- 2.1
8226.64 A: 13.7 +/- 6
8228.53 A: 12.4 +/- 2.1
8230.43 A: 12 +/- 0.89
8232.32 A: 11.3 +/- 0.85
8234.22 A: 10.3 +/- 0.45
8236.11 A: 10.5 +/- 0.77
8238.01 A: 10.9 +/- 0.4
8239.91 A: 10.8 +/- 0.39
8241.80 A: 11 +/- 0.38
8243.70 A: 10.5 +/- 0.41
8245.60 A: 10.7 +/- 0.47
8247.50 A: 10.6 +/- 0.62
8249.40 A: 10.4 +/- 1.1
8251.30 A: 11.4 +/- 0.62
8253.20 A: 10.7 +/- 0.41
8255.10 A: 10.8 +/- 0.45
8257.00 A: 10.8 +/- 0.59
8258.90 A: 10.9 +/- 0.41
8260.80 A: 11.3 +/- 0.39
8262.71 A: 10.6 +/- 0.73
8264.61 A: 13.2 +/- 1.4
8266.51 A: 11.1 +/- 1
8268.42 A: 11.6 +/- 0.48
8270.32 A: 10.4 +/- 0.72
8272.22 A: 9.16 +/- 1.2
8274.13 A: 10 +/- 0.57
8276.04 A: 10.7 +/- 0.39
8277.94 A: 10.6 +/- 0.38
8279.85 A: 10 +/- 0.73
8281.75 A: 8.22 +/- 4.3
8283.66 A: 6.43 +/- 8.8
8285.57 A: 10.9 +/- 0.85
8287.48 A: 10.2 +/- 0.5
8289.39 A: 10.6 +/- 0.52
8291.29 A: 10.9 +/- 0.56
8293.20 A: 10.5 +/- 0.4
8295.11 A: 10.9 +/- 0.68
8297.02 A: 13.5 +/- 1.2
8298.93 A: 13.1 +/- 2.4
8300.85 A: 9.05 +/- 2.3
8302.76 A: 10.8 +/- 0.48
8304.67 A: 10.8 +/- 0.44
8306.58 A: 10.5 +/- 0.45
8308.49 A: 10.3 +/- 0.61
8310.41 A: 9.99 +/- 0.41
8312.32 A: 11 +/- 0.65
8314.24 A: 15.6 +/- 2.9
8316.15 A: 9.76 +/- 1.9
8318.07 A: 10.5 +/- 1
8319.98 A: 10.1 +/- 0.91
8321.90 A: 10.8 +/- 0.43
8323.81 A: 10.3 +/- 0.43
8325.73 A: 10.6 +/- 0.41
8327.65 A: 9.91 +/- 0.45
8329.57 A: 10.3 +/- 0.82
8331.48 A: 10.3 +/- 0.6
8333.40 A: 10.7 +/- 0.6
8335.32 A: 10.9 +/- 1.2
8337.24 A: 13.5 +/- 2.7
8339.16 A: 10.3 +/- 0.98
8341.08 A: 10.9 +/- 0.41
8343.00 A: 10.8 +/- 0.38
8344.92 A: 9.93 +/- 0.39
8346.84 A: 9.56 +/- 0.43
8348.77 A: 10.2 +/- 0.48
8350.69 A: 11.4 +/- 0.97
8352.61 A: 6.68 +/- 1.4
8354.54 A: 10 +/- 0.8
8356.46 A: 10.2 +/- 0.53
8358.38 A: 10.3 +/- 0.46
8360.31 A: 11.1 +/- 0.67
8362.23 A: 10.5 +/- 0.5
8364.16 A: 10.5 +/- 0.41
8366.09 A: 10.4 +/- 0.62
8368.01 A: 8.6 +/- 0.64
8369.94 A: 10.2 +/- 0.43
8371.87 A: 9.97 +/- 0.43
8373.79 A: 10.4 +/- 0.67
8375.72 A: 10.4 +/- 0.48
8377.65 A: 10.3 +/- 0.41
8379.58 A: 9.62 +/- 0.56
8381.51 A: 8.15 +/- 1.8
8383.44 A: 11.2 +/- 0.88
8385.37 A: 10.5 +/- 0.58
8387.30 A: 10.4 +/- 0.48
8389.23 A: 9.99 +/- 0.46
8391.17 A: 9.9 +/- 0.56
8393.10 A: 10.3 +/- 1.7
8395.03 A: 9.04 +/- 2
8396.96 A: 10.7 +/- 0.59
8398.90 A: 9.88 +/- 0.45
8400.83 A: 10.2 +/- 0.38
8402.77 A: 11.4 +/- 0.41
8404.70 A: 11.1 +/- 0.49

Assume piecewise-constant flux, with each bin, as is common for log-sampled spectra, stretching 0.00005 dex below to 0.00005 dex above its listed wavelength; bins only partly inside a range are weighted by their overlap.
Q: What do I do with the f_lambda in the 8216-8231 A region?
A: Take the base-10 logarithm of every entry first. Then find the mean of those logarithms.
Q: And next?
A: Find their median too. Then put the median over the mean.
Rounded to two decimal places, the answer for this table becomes 0.99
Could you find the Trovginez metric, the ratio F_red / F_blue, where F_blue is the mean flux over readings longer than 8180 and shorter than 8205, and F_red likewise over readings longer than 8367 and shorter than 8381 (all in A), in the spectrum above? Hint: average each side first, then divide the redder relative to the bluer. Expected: 0.91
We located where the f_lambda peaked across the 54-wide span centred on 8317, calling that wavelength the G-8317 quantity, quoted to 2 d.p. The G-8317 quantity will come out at 8314.24 A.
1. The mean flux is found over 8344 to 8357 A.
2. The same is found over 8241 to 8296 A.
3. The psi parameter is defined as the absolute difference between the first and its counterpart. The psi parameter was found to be 0.8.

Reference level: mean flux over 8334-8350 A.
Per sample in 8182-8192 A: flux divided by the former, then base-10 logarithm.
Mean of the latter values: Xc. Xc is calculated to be -0.003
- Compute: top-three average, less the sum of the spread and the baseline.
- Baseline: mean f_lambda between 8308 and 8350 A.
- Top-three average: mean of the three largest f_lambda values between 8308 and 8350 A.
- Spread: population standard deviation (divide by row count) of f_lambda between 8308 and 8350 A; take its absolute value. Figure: 1.3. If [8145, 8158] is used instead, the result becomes 0.0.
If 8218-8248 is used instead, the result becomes 0.7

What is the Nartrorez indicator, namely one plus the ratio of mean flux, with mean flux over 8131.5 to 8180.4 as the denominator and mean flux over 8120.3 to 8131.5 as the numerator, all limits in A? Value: 2.04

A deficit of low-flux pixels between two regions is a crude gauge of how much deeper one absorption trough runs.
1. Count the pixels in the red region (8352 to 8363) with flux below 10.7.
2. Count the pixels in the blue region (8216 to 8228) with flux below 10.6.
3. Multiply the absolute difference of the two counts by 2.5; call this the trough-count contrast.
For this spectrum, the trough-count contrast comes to 10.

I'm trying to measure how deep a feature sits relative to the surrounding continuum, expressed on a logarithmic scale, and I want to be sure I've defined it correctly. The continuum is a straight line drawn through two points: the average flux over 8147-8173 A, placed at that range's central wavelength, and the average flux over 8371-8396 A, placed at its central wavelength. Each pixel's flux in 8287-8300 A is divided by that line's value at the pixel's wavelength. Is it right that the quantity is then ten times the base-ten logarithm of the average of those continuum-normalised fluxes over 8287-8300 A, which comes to 0.5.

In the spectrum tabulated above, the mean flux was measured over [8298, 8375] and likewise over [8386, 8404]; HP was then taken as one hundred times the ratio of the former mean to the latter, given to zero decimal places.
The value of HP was 103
